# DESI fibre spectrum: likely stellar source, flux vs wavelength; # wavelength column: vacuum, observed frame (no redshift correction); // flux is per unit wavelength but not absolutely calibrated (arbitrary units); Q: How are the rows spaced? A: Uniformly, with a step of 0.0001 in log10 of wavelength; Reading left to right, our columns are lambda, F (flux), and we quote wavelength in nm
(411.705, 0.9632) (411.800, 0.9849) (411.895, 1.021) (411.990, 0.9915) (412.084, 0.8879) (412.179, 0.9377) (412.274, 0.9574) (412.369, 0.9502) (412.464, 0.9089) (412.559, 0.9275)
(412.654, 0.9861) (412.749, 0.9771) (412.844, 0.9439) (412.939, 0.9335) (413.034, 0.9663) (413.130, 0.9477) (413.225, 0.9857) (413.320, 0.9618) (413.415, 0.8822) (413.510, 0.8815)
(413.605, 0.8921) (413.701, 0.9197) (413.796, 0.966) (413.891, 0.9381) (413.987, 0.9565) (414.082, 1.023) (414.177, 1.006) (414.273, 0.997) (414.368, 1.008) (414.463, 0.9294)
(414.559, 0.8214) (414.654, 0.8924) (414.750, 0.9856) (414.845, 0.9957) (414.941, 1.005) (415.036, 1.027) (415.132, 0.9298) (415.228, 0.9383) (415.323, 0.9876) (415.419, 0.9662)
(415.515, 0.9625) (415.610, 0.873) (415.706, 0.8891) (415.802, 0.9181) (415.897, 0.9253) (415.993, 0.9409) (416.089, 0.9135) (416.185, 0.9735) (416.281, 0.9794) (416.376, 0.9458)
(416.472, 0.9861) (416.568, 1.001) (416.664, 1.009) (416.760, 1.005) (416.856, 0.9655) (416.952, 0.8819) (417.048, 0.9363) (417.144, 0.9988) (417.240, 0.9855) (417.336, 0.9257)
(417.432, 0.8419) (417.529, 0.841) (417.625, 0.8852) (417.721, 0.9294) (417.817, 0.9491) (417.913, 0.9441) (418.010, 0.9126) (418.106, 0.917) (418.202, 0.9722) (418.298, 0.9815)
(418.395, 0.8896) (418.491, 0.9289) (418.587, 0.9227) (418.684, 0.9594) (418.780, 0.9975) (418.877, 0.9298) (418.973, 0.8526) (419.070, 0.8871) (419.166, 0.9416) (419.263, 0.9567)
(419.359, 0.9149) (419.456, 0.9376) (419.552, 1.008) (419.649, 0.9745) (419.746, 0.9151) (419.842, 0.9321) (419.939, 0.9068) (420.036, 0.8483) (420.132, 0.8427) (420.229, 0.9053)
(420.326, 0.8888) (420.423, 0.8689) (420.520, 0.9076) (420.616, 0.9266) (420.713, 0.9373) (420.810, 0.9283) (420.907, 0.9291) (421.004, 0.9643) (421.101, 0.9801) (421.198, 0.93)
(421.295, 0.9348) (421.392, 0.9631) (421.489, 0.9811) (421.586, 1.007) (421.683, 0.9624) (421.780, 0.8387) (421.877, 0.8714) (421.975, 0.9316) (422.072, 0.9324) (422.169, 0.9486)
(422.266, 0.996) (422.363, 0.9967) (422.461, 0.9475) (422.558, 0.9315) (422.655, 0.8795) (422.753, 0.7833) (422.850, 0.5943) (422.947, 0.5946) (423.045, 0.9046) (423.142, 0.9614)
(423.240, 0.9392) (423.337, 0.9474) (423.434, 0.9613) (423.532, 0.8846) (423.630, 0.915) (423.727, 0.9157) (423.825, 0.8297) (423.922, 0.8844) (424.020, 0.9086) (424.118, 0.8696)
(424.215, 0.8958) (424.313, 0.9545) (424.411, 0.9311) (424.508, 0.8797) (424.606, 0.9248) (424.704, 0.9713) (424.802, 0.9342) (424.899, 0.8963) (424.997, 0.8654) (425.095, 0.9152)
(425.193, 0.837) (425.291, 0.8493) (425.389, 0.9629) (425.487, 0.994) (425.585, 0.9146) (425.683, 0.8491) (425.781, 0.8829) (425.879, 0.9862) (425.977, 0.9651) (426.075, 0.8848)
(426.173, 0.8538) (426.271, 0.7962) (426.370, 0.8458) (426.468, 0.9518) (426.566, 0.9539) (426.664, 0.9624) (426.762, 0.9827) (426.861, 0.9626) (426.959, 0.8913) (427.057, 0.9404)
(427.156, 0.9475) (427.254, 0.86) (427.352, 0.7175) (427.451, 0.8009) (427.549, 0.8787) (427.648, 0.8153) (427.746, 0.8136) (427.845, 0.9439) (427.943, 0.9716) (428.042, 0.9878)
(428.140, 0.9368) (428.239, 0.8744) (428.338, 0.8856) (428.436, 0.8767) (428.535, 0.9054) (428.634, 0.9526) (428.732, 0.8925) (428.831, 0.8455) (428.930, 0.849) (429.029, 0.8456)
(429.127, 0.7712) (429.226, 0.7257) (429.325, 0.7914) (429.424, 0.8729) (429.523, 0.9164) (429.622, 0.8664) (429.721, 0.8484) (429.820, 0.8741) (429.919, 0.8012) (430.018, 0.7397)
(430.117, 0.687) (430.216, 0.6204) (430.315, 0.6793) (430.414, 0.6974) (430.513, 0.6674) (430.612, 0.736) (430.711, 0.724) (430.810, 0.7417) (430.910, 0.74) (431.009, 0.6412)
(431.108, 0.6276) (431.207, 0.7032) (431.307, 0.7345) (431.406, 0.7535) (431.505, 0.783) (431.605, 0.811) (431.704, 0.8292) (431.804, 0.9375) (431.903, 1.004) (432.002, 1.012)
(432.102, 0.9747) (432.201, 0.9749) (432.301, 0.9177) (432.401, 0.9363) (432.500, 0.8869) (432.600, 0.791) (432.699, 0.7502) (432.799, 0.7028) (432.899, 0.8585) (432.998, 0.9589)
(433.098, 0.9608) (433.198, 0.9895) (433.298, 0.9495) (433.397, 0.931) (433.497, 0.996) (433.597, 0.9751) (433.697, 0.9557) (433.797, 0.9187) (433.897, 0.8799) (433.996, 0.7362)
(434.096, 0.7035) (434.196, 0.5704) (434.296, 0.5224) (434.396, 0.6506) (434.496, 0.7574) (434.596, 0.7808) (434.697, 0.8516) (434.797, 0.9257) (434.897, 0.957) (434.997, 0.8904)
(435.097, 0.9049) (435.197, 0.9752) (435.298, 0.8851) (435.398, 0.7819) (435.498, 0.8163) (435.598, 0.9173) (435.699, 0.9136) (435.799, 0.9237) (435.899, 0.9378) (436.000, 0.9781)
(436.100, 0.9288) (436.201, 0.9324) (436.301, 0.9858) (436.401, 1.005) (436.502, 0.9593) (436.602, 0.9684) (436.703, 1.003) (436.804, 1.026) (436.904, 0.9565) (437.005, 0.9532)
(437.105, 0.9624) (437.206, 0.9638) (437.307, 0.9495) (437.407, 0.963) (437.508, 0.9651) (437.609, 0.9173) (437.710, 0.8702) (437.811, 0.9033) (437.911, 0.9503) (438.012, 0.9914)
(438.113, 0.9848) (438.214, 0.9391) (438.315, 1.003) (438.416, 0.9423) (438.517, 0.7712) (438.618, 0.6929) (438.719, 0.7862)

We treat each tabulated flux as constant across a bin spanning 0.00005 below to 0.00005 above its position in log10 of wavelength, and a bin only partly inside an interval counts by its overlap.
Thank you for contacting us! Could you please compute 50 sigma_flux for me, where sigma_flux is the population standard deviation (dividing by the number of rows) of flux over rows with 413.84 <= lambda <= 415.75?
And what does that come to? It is 2.69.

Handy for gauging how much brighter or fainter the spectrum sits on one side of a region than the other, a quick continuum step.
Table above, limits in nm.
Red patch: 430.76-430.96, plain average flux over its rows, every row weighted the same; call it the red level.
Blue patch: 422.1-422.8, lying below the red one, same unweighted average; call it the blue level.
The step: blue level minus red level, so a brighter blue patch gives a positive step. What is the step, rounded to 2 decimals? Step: 0.19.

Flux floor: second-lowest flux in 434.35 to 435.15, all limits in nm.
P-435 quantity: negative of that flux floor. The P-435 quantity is -0.76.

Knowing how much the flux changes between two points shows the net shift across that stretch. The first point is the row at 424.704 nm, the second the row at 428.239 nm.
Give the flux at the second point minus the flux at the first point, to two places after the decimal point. -0.10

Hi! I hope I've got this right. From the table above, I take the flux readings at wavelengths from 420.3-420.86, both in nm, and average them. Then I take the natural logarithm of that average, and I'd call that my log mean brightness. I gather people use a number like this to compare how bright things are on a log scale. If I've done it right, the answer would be -0.09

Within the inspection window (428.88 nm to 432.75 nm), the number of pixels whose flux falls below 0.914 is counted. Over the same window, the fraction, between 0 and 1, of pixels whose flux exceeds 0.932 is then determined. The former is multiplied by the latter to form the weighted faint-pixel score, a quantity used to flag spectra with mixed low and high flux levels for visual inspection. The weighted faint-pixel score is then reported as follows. 4.8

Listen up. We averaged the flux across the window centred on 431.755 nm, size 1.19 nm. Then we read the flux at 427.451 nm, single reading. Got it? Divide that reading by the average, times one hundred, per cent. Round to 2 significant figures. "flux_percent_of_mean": 92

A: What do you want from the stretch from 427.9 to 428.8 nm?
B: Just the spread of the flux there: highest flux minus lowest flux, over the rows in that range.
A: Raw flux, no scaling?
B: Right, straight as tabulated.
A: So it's 0.113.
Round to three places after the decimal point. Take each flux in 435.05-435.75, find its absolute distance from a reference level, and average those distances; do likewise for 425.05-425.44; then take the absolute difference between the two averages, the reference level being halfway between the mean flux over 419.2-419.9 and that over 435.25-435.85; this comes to 0.001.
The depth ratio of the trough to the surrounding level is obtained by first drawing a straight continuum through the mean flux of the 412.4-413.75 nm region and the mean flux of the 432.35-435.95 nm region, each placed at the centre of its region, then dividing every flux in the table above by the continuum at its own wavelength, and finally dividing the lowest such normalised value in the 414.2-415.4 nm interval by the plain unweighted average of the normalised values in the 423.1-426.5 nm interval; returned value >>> 0.87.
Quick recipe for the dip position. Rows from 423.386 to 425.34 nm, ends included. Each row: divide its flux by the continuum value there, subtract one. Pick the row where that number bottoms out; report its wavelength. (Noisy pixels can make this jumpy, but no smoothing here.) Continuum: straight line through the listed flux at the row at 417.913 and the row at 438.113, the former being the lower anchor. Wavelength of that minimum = 423.825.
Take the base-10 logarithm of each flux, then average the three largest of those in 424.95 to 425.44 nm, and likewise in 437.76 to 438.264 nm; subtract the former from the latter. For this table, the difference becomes 0.028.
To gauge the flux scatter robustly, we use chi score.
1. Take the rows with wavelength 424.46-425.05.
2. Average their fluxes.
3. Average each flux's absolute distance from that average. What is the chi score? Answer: 0.031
